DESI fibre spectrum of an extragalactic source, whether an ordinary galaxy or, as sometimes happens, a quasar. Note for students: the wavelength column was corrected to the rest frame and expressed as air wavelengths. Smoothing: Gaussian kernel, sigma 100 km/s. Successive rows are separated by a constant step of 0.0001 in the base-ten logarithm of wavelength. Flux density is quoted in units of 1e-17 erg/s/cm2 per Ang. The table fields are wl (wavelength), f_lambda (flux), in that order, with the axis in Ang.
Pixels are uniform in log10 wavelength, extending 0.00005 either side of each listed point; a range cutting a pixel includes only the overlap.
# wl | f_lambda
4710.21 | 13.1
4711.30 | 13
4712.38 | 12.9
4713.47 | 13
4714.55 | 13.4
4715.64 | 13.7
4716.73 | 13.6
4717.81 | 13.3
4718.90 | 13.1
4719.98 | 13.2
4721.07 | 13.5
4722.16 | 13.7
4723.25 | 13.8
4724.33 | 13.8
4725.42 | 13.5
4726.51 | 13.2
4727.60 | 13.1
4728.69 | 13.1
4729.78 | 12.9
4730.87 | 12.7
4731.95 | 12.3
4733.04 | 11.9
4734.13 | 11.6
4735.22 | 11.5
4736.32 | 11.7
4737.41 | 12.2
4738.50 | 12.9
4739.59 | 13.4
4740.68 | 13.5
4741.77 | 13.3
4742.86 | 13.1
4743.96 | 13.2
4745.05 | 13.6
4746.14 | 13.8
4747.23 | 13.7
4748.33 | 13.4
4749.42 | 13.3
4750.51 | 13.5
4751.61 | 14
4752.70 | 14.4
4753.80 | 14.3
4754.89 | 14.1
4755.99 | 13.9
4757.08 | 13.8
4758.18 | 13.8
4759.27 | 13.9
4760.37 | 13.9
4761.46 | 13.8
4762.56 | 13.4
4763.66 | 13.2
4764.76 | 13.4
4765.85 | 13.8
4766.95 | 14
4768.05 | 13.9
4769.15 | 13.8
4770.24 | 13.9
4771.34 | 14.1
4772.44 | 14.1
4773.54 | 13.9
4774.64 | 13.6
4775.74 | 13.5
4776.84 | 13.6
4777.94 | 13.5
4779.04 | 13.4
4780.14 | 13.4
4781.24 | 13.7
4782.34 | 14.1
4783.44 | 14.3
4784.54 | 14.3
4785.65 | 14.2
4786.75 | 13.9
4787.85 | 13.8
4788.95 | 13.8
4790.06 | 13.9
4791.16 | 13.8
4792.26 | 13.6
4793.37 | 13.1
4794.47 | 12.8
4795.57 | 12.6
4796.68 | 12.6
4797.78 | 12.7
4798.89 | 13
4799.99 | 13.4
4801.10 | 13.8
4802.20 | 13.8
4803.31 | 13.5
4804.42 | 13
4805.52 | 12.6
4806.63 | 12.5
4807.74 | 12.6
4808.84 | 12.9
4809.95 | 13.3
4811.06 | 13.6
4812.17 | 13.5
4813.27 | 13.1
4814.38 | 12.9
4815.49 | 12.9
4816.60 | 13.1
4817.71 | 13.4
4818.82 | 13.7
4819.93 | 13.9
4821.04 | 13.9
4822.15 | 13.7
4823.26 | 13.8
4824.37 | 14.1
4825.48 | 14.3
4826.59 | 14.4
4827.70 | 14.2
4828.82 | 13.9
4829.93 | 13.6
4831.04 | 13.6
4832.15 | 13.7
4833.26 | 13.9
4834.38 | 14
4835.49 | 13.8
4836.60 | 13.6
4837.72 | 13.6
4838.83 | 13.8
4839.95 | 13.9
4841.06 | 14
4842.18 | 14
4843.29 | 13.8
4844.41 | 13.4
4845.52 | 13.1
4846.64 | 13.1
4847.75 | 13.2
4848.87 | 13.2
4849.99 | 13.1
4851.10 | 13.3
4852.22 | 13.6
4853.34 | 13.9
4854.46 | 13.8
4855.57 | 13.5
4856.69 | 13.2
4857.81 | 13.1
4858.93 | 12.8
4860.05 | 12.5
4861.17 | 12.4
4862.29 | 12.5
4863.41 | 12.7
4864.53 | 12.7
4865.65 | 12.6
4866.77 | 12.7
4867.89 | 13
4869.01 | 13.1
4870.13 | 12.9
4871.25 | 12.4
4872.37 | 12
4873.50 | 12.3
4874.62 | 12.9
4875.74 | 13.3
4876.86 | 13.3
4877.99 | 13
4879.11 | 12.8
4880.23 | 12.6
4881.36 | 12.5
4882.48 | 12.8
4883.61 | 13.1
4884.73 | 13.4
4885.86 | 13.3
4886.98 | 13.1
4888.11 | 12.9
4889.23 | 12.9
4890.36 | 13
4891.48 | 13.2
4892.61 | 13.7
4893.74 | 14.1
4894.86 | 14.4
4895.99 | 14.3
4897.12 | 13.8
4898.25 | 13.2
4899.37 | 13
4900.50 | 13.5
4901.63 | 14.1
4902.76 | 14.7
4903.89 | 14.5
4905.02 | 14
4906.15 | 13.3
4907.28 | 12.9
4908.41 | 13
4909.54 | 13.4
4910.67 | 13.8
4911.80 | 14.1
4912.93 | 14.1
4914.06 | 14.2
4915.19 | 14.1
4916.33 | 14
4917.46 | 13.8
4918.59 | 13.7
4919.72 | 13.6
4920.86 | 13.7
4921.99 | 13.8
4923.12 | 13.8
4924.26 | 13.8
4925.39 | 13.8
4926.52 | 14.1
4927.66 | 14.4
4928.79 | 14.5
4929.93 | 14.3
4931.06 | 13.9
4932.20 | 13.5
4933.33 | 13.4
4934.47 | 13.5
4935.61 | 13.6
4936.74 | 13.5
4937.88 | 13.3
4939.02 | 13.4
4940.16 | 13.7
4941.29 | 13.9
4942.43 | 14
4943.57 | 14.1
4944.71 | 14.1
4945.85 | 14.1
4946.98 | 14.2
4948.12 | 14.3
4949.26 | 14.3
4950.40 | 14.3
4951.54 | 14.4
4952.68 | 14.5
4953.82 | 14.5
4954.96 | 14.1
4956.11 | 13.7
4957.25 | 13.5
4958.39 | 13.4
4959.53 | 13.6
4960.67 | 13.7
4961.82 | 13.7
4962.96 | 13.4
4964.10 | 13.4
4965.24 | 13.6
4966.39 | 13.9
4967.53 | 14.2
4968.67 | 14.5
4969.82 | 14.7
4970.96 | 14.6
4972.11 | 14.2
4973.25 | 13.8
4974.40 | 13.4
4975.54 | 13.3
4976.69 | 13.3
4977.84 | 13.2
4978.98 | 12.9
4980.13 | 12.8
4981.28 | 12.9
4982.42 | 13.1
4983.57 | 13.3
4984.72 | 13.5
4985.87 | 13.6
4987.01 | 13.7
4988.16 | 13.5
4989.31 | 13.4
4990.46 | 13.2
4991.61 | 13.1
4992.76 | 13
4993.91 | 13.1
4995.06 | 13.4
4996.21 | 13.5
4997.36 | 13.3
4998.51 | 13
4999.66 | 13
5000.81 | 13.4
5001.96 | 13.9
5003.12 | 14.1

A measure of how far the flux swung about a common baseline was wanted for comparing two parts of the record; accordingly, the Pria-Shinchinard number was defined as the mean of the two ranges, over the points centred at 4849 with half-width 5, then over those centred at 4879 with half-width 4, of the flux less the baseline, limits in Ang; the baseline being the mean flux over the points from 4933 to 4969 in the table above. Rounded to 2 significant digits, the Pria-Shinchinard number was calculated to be 0.80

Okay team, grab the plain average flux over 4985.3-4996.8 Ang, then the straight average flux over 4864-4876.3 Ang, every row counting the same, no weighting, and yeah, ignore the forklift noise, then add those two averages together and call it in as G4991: 26.1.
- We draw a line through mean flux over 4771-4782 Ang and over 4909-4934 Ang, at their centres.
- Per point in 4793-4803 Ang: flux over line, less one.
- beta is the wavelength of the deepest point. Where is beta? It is 4796.68 Ang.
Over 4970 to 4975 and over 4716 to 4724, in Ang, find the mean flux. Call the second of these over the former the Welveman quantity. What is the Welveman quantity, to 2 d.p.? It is 0.96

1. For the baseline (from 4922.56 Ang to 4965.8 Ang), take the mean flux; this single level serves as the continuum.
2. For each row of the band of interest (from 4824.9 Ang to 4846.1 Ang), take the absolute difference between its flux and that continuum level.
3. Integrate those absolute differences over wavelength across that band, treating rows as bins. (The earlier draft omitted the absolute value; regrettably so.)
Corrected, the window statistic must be 5.0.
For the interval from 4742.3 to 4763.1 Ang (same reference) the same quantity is 6.0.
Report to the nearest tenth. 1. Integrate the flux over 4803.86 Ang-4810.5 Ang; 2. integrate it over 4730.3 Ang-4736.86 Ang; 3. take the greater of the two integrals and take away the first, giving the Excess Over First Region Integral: 0.0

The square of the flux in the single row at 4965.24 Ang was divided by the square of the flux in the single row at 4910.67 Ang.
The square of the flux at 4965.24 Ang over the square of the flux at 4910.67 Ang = 0.97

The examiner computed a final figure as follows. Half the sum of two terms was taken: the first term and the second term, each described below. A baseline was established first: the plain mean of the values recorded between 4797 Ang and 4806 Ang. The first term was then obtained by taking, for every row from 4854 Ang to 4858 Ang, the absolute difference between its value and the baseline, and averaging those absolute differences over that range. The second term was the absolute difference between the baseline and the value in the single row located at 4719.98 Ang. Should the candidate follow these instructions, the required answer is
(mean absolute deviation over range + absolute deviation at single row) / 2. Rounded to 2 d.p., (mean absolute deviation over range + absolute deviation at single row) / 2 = 0.14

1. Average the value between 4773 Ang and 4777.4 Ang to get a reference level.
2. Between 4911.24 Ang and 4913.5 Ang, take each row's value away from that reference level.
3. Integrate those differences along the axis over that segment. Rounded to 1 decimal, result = -1.0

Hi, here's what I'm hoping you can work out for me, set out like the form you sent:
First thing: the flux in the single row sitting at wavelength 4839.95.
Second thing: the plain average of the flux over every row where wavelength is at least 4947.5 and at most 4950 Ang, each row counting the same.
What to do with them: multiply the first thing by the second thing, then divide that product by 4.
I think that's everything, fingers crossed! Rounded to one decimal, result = 49.7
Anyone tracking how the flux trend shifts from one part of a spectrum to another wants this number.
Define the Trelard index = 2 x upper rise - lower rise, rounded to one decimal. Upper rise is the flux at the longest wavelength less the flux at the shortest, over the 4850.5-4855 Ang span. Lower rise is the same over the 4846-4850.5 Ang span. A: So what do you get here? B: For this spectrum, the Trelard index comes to 1.0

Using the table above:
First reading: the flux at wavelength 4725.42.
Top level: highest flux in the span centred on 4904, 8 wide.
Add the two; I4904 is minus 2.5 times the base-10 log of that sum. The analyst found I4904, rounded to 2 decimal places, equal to -3.63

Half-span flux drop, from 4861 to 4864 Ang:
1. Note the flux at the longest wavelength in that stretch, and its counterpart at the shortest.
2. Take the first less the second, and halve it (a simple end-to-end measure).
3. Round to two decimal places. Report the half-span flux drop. 0.15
